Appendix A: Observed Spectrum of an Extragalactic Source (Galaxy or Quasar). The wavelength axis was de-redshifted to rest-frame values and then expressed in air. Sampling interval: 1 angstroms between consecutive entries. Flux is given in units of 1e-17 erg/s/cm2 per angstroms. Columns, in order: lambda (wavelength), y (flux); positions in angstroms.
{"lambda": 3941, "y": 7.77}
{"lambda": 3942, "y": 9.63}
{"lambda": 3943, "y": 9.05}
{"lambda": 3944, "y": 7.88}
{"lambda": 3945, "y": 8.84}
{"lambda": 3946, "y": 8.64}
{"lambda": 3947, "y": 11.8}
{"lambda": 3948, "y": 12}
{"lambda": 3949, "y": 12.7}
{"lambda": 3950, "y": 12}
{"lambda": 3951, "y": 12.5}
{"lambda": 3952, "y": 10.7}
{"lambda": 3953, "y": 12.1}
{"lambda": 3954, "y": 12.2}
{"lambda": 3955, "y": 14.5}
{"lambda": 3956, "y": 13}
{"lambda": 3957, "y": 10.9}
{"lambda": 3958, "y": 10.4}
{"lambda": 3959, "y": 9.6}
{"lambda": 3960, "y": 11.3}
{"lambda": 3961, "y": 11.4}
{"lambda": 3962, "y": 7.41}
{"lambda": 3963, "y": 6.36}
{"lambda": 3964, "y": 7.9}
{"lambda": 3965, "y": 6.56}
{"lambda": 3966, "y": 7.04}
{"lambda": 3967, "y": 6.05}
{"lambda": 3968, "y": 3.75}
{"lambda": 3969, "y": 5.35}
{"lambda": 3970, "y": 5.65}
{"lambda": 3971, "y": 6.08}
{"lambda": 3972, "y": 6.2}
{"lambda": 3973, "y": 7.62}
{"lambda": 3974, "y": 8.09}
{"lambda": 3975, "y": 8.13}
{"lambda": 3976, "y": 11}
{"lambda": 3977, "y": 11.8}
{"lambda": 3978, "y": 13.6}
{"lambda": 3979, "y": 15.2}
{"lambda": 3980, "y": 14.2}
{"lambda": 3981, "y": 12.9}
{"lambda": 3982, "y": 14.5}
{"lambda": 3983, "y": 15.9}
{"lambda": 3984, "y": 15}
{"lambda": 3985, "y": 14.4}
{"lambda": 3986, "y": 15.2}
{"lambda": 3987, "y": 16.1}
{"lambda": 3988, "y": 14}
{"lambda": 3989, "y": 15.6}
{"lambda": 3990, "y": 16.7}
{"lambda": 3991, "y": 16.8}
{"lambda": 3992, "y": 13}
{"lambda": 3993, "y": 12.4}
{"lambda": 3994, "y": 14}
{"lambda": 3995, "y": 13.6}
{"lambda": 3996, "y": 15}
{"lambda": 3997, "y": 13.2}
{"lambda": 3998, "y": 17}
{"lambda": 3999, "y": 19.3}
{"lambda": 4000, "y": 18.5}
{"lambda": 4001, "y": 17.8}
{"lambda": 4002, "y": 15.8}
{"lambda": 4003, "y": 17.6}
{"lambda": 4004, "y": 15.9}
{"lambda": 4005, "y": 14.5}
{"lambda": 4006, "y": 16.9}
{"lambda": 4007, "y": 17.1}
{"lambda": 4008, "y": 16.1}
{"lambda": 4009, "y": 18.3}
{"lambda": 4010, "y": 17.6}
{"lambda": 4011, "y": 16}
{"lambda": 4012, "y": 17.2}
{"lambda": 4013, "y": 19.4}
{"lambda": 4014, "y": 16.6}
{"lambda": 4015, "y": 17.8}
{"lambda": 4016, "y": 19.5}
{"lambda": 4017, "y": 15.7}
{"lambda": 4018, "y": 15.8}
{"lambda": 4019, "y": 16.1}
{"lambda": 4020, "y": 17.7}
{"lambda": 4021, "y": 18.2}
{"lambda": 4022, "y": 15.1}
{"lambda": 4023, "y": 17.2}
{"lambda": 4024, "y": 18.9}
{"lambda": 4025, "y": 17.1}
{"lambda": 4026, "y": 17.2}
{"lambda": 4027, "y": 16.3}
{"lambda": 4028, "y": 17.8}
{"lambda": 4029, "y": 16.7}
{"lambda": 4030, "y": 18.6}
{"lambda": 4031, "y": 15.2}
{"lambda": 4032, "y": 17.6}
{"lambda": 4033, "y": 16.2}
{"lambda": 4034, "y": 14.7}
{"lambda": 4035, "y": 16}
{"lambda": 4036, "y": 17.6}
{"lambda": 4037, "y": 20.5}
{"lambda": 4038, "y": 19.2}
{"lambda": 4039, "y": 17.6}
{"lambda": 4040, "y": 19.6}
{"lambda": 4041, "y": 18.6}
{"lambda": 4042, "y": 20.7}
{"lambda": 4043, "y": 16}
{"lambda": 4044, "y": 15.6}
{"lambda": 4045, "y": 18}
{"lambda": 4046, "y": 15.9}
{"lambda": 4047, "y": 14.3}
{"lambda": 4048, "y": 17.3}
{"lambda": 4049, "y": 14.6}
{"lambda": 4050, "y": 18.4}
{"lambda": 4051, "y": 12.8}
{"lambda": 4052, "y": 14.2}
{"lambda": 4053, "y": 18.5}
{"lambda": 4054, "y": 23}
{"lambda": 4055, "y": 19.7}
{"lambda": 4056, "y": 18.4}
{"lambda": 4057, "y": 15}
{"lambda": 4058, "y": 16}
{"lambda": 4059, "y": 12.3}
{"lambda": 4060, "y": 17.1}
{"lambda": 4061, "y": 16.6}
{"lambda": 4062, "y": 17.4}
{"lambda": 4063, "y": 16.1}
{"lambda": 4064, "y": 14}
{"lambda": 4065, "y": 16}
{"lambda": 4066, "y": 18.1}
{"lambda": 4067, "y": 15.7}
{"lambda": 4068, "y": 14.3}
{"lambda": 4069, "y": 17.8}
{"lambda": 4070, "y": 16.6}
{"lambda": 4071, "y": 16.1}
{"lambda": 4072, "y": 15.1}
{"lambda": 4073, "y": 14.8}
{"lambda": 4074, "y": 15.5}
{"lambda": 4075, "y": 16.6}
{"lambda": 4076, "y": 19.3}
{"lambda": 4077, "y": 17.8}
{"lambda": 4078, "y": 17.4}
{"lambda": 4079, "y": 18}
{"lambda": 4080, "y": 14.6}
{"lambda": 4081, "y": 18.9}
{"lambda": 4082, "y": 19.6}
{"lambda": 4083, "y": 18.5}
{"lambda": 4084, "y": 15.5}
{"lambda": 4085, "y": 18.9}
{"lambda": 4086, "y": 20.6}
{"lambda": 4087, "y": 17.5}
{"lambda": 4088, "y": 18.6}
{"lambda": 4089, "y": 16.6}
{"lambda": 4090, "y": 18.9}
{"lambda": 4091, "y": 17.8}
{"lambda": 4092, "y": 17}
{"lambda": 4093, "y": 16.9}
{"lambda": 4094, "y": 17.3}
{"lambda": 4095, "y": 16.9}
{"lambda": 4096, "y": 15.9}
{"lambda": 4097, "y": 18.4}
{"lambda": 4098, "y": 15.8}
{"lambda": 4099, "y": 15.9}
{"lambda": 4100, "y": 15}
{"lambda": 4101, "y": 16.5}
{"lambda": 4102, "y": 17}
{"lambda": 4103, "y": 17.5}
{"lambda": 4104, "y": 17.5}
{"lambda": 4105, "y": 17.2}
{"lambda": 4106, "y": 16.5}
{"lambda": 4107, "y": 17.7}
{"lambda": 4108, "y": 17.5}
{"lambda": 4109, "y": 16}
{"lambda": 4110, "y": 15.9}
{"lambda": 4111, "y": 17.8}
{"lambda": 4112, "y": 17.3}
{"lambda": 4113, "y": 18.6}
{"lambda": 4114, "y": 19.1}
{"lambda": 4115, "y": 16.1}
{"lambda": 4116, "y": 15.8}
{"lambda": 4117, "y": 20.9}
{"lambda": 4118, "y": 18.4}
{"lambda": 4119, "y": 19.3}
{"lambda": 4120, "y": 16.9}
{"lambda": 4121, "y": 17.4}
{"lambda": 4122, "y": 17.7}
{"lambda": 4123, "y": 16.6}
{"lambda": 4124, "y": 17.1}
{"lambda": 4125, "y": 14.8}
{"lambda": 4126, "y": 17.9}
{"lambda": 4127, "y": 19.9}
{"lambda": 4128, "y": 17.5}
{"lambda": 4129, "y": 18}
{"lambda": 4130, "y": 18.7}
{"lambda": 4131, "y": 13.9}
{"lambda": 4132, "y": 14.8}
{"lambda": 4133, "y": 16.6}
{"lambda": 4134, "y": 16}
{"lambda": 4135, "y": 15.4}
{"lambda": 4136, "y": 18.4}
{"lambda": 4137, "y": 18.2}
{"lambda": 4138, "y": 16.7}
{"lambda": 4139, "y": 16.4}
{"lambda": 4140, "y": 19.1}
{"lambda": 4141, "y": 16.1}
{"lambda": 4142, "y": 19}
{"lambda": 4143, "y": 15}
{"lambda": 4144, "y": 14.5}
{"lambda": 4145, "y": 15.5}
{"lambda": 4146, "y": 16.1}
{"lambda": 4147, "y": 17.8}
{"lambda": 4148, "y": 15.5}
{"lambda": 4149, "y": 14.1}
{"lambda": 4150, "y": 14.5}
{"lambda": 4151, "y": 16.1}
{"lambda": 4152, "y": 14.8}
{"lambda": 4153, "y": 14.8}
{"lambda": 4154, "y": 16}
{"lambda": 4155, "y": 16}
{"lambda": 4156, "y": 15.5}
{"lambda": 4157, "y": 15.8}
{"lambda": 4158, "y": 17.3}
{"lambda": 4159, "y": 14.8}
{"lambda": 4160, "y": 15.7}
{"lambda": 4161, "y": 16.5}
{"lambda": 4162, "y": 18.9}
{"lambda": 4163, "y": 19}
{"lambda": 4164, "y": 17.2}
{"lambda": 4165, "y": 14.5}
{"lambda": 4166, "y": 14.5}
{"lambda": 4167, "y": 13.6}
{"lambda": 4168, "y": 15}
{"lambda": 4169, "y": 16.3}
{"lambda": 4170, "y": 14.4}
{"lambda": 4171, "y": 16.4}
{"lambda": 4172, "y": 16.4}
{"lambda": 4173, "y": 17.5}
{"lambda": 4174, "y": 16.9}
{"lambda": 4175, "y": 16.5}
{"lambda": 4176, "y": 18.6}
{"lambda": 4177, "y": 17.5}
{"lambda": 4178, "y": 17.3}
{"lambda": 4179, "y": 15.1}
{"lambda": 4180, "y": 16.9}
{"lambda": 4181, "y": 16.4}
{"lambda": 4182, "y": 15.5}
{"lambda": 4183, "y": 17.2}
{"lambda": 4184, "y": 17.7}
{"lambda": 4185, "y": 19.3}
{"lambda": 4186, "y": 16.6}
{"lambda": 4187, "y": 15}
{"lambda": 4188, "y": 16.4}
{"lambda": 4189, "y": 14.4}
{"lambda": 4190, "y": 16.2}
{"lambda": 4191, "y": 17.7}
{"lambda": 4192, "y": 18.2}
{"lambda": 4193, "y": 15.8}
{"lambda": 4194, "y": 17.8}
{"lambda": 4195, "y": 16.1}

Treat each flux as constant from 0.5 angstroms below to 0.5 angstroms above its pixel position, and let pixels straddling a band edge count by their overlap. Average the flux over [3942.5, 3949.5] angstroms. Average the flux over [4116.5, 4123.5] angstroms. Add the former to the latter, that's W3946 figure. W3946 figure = 28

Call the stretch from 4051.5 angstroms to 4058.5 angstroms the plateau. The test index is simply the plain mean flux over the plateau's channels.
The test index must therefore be 17.8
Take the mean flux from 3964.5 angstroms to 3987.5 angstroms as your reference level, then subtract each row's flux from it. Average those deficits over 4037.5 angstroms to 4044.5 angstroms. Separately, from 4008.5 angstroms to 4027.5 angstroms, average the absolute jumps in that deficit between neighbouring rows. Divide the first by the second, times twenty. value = -102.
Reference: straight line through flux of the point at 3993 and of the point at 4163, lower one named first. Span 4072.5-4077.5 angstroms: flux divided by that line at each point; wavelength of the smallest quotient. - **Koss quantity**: 4073 angstroms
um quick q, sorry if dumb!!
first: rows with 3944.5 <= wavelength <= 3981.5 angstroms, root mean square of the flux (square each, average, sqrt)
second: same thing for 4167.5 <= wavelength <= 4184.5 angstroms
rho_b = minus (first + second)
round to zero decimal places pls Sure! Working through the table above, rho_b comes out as -27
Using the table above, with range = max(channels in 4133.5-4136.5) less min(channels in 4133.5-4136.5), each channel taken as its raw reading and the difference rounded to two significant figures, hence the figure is 3.0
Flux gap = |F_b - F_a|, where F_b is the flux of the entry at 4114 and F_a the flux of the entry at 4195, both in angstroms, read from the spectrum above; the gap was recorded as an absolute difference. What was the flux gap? 3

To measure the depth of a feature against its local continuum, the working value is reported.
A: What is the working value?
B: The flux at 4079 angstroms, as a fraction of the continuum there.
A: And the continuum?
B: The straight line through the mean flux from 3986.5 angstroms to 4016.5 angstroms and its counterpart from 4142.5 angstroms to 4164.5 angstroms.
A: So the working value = 1.12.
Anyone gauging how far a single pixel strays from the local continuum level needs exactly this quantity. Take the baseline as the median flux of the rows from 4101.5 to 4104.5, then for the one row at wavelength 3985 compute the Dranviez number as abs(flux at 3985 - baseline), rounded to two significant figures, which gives 3.1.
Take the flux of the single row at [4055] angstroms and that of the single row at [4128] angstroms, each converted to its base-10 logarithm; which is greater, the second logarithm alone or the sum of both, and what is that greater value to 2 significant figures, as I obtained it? 2.5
